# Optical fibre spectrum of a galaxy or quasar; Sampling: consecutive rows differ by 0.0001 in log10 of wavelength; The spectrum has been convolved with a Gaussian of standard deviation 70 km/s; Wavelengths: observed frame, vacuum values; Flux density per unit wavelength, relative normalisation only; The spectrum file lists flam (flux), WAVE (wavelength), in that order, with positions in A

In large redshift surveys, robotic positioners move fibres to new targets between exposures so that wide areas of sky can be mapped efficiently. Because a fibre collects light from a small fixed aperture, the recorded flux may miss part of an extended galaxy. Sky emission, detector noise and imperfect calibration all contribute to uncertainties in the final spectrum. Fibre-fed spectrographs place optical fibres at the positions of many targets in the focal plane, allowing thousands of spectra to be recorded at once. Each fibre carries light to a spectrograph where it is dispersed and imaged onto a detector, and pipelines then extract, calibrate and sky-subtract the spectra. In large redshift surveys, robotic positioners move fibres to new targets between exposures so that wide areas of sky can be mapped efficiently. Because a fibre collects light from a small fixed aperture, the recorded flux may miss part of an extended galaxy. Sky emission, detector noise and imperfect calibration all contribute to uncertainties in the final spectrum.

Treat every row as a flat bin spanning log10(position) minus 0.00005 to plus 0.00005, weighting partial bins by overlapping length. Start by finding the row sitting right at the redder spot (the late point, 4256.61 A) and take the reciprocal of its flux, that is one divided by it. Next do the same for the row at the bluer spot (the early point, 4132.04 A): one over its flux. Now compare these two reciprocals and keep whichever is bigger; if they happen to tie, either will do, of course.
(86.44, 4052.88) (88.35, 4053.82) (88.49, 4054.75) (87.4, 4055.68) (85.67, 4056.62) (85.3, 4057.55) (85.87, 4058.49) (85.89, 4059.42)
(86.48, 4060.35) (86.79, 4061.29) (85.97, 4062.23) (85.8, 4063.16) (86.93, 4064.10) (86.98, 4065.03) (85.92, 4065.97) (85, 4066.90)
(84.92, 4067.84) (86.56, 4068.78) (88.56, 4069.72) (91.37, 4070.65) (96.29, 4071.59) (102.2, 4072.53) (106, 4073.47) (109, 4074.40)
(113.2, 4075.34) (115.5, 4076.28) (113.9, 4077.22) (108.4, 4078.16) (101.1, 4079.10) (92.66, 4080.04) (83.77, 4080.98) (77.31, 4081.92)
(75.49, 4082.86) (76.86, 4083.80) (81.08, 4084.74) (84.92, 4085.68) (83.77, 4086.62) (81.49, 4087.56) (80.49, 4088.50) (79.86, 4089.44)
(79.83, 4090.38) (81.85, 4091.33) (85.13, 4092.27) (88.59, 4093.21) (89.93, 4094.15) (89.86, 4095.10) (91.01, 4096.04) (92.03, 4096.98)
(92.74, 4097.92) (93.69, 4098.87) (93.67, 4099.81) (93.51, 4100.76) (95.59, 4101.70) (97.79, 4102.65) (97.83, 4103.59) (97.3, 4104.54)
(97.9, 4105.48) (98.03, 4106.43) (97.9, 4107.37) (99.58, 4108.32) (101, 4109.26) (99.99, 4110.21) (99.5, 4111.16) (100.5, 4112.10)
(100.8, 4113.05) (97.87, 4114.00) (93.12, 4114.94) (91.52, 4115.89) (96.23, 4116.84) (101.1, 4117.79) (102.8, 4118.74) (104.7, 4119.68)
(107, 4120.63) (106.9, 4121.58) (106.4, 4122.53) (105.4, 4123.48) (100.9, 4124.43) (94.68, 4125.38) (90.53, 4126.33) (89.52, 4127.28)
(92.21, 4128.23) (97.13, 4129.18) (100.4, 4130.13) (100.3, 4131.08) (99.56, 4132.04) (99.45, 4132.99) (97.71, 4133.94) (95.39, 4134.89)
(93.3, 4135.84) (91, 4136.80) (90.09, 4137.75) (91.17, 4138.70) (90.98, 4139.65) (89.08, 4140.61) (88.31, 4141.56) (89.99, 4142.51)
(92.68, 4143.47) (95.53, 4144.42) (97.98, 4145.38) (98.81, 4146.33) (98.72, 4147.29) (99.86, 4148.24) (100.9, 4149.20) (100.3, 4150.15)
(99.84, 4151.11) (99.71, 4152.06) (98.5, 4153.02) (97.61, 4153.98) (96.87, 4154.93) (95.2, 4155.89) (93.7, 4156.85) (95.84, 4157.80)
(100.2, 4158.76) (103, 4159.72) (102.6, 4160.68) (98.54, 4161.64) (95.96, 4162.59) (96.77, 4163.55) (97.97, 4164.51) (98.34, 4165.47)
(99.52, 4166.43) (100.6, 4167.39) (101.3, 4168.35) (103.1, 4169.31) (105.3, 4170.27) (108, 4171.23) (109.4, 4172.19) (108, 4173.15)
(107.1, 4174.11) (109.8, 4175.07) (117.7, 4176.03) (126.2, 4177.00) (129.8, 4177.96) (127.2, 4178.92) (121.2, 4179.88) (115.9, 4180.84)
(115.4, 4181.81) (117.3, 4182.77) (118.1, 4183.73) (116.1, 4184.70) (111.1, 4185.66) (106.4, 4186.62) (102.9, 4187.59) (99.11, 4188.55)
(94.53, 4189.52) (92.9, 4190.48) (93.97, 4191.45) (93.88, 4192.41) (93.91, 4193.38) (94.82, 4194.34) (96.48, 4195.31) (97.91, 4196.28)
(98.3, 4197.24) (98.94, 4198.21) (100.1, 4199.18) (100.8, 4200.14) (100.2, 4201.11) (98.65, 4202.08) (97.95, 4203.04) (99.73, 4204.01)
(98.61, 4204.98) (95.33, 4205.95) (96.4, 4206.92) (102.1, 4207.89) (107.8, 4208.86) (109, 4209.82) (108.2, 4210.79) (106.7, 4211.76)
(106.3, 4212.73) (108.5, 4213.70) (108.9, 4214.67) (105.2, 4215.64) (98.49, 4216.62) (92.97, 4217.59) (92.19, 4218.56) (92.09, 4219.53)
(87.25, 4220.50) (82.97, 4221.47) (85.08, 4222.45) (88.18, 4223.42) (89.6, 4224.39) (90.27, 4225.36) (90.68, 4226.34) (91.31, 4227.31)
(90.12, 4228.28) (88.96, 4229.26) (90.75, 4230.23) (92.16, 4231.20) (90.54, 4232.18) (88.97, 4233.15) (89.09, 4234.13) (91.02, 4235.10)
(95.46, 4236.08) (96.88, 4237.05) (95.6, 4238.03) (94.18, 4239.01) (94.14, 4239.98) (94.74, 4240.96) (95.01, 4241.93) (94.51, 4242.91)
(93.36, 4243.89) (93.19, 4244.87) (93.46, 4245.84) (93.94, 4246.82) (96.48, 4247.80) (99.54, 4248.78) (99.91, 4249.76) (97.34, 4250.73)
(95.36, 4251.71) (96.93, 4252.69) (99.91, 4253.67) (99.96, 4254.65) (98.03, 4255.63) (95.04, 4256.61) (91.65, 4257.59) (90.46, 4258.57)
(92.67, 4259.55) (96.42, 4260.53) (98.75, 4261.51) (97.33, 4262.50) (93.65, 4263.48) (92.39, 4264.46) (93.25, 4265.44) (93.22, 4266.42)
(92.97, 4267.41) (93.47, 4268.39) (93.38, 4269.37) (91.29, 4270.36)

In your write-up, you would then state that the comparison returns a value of 0.0105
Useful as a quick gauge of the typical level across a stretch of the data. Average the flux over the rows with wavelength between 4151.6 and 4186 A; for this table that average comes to 107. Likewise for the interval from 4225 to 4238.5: 92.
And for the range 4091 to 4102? 91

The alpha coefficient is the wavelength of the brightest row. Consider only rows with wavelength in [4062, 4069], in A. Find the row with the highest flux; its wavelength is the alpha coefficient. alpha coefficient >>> 4065.03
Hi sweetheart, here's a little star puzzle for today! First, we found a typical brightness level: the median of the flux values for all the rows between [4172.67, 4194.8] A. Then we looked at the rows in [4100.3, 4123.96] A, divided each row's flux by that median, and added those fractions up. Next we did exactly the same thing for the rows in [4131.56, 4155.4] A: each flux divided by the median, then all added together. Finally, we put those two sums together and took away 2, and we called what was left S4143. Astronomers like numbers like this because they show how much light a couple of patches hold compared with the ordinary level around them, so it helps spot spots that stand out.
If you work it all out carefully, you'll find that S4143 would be 42.5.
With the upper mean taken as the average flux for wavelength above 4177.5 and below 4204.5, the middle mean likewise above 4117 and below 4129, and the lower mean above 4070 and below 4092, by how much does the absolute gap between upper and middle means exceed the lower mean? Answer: -87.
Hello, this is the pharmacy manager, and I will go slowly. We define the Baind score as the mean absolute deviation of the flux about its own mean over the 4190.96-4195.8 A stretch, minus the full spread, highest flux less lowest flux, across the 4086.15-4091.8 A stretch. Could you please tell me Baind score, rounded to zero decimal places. -3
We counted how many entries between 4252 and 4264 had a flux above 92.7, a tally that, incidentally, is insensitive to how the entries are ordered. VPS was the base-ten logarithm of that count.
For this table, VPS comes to 0.954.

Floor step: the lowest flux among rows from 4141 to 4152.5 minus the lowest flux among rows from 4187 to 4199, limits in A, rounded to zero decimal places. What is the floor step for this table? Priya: -5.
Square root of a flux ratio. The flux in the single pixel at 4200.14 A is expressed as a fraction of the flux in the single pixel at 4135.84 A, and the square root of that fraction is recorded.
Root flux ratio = 1.04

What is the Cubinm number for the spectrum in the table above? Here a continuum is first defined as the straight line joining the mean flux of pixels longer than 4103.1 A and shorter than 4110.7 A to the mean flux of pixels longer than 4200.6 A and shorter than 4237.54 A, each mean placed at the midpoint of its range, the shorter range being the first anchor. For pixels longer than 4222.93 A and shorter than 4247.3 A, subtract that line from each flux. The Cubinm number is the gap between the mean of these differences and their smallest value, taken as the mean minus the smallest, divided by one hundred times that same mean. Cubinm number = -0.01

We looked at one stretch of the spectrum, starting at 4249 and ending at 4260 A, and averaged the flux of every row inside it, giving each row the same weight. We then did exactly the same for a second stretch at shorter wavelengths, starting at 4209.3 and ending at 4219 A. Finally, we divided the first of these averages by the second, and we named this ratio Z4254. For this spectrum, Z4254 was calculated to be 0.93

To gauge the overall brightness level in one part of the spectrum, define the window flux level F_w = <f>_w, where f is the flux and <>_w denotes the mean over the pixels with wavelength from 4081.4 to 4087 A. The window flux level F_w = 79.9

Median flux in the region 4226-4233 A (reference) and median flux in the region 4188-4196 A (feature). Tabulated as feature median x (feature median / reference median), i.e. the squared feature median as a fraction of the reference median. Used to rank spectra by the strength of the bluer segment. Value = 98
